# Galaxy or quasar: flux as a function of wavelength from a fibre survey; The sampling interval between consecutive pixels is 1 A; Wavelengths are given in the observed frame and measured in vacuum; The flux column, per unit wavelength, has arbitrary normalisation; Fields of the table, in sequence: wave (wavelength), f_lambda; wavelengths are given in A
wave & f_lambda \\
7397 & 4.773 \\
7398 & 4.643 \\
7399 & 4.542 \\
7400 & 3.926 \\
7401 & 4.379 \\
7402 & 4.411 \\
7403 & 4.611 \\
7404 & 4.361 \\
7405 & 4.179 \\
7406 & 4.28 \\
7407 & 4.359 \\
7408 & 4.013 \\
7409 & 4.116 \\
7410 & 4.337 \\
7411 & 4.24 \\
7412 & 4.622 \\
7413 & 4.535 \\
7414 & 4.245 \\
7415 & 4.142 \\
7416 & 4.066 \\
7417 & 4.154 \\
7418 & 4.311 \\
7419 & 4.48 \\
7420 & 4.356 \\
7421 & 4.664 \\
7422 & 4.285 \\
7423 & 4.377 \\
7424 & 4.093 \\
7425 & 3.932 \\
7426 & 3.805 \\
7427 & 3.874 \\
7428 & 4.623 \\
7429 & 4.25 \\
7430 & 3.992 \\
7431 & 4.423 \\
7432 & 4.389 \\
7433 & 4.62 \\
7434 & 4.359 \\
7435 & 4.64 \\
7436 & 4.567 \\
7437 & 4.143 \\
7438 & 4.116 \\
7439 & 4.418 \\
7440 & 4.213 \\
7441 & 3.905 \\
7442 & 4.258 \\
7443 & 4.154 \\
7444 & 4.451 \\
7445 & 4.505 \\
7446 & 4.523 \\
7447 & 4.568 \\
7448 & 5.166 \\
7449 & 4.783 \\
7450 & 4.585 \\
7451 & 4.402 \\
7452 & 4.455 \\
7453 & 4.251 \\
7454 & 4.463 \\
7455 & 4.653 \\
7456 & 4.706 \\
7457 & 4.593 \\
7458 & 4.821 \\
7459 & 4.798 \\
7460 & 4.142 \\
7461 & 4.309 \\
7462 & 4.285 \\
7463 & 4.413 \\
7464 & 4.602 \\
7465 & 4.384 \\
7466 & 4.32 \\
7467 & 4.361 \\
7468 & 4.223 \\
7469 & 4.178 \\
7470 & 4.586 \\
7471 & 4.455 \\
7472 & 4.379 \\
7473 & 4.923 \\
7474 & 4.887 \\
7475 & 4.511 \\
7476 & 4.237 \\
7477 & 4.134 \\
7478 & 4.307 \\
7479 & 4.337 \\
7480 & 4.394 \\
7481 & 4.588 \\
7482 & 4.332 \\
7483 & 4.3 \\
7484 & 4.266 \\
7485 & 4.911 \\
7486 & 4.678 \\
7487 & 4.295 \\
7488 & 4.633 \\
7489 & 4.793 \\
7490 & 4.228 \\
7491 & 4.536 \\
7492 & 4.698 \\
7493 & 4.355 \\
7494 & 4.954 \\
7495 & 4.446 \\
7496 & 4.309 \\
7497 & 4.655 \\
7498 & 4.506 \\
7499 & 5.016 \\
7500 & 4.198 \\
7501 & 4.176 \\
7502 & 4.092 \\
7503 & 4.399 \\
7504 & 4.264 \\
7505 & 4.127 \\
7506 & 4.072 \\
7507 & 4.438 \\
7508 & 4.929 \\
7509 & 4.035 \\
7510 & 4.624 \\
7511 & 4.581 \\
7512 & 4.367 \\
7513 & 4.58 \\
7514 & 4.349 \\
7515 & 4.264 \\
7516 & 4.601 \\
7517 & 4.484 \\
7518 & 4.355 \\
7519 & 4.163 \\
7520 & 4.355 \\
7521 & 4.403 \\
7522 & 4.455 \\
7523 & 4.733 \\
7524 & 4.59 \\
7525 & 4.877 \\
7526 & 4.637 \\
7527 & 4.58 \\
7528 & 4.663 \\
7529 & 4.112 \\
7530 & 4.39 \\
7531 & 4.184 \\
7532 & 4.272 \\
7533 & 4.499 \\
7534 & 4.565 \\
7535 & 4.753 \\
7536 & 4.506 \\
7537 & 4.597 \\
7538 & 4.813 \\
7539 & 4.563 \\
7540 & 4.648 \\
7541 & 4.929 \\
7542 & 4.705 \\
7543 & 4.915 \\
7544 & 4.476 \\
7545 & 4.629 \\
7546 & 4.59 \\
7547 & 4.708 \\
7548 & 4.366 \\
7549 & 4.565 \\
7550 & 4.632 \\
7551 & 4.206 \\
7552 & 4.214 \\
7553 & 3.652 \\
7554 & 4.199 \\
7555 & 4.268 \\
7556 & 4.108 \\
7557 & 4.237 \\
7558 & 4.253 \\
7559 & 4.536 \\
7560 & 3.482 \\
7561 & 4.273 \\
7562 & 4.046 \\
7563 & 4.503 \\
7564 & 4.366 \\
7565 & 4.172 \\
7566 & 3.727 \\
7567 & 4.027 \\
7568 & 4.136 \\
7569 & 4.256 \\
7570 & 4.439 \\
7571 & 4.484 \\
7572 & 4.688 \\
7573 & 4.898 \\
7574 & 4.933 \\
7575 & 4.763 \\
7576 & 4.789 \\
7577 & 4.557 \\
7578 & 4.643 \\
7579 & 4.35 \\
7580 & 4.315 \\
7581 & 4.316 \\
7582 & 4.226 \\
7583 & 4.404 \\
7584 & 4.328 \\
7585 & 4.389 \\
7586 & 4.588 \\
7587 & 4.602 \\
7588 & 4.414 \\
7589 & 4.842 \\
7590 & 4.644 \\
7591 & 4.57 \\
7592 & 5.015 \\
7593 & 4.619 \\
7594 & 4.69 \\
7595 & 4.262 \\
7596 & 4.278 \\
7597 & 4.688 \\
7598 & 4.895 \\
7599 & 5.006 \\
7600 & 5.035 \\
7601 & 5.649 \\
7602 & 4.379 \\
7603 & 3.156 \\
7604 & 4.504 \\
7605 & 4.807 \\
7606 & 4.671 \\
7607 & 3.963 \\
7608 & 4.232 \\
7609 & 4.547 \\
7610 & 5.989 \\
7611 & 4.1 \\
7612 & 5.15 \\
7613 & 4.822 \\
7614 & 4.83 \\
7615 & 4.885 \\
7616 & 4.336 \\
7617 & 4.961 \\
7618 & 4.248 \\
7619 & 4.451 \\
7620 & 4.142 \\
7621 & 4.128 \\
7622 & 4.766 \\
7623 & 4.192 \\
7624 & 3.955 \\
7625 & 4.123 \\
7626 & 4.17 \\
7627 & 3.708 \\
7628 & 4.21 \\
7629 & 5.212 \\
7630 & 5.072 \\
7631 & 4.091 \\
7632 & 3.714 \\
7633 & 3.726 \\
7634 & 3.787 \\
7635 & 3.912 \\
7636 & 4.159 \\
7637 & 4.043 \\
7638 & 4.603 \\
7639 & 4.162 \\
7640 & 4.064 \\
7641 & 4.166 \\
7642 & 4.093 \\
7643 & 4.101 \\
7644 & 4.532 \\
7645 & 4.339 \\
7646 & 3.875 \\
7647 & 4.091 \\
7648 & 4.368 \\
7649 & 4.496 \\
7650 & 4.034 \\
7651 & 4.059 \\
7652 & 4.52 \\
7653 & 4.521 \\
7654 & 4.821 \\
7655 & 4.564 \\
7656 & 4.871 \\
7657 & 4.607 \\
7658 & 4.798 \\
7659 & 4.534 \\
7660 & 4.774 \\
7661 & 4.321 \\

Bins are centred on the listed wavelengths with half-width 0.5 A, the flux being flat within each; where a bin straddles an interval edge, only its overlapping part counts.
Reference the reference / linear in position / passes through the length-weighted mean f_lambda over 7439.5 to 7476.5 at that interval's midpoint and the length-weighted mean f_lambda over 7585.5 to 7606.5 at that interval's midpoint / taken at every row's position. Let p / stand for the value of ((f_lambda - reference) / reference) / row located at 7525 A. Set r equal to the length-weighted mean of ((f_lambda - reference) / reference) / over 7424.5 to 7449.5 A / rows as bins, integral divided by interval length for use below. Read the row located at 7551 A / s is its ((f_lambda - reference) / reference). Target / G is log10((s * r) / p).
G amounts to -1.6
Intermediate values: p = 0.07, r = -0.023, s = -0.08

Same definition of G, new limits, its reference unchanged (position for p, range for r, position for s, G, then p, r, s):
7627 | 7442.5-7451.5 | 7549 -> -3.4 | -0.21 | 0.025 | 0.00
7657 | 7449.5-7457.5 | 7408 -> -1.3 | -0.02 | 0.011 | -0.09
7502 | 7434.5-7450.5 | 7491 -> -3.7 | -0.10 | -0.004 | 0.01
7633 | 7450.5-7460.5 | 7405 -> -2.5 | -0.20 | 0.013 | -0.05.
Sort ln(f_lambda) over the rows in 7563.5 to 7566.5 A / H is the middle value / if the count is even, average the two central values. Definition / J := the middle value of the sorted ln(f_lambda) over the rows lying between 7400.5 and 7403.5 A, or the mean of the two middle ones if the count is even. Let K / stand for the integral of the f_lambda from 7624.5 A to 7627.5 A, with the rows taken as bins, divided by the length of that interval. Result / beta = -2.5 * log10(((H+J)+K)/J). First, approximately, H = 1.43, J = 1.484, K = 4.00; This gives -1.67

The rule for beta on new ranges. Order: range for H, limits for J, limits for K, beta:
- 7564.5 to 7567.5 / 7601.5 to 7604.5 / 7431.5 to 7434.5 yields -1.74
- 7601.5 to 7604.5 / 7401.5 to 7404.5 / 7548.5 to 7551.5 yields -1.75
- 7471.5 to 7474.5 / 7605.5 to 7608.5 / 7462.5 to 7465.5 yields -1.79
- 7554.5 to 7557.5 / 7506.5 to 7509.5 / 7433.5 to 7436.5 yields -1.75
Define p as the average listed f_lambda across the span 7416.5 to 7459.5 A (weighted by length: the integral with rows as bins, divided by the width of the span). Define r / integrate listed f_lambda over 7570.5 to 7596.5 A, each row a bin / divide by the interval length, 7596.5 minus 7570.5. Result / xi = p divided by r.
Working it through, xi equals 0.96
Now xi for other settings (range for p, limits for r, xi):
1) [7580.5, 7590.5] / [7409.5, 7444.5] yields 1.04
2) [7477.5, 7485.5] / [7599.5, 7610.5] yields 0.96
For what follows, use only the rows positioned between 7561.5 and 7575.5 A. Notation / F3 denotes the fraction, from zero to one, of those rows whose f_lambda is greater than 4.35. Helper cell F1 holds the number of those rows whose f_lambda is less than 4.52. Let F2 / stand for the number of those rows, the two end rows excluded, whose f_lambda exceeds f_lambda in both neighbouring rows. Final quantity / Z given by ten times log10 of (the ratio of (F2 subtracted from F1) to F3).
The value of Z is 11.5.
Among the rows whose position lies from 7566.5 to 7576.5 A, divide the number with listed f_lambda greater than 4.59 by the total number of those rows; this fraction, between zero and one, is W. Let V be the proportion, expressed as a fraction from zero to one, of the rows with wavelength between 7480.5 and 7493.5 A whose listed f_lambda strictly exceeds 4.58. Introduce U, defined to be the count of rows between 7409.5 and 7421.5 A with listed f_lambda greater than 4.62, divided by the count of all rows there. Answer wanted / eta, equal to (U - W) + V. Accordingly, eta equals 0.13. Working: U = 0.167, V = 0.46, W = 0.50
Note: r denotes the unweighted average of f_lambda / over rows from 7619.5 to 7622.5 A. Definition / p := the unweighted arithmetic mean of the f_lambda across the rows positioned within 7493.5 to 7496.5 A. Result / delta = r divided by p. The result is 0.95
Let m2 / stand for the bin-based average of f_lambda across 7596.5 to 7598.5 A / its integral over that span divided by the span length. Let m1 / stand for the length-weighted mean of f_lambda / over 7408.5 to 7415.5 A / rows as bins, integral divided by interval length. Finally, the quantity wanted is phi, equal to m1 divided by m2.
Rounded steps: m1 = 4.32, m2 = 4.79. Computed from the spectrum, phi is 0.90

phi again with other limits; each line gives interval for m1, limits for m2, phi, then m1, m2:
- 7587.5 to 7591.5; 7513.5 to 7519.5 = 1.06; 4.62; 4.37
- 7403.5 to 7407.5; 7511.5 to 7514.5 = 0.97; 4.29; 4.43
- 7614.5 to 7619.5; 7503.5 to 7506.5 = 1.10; 4.58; 4.15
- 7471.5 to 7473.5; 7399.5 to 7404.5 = 1.07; 4.65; 4.34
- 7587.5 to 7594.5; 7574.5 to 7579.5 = 1.01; 4.68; 4.62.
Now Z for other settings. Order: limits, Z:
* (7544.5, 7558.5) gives 10.7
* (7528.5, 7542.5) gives 4.1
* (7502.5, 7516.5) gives 10.2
